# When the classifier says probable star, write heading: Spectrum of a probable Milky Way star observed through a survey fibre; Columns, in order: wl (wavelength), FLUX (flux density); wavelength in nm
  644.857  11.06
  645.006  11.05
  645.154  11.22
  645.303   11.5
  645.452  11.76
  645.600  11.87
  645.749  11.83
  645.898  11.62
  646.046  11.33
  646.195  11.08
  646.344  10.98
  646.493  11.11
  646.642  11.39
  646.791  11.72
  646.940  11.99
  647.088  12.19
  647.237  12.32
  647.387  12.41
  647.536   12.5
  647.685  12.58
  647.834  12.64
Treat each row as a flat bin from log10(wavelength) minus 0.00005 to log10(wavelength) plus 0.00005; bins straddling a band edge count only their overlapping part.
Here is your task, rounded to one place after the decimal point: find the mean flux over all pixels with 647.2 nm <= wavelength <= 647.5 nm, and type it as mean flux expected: 12.4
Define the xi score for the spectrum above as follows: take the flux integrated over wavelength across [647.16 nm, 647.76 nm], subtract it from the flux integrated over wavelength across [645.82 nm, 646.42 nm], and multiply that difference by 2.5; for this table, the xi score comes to -1.8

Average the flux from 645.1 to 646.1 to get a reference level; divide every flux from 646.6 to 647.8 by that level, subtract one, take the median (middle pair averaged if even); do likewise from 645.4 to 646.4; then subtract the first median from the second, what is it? -0.055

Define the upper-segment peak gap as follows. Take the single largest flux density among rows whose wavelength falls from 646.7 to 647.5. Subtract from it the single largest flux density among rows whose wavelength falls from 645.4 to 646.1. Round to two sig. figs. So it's 0.54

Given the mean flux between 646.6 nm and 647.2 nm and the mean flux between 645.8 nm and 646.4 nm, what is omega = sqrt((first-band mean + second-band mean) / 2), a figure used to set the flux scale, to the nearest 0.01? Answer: 3.40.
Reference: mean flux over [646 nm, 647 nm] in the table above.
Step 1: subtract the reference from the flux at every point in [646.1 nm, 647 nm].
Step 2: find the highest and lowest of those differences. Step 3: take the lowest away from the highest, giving 1.0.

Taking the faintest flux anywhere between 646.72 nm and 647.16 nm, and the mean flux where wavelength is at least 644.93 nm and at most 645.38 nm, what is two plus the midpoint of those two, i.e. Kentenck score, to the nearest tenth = 13.5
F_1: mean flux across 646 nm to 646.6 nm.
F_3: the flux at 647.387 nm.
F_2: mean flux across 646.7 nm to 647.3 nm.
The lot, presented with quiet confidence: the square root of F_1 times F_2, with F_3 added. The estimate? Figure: 24.0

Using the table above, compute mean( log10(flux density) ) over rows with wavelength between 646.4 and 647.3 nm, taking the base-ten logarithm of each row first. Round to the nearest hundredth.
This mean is 1.07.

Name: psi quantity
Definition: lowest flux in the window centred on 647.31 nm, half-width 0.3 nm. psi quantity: 12.19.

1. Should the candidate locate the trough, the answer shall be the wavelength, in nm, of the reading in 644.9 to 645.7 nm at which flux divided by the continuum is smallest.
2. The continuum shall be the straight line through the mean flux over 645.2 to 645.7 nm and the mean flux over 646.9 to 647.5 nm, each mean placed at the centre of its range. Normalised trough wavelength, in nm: 645.006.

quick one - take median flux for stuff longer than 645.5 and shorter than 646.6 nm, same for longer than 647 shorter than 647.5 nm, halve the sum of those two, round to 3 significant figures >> 11.8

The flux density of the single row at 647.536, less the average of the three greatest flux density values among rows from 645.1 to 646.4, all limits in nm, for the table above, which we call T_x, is 0.68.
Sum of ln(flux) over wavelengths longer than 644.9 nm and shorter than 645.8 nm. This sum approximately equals 15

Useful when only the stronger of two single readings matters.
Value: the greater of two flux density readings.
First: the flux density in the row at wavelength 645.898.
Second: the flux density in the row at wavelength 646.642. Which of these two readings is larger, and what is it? 11.6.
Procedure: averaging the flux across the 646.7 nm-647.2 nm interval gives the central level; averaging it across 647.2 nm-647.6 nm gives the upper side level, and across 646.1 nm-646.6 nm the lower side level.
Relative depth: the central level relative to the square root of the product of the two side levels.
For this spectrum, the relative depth 1.02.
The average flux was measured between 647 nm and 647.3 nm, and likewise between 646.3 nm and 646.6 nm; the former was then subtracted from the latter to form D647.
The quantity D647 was -1.2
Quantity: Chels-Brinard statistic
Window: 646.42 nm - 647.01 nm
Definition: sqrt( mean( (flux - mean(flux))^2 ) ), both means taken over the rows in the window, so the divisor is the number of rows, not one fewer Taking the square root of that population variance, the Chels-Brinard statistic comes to 0.33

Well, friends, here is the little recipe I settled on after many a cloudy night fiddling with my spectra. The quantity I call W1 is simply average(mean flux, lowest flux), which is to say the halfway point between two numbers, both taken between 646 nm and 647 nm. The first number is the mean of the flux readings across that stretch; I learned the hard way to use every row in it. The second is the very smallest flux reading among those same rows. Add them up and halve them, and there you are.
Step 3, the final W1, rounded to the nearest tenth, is 11.2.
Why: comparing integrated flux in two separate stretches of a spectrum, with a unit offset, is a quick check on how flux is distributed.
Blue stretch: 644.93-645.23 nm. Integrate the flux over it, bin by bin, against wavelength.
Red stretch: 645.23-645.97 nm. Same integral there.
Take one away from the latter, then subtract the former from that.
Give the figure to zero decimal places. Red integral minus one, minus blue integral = 4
